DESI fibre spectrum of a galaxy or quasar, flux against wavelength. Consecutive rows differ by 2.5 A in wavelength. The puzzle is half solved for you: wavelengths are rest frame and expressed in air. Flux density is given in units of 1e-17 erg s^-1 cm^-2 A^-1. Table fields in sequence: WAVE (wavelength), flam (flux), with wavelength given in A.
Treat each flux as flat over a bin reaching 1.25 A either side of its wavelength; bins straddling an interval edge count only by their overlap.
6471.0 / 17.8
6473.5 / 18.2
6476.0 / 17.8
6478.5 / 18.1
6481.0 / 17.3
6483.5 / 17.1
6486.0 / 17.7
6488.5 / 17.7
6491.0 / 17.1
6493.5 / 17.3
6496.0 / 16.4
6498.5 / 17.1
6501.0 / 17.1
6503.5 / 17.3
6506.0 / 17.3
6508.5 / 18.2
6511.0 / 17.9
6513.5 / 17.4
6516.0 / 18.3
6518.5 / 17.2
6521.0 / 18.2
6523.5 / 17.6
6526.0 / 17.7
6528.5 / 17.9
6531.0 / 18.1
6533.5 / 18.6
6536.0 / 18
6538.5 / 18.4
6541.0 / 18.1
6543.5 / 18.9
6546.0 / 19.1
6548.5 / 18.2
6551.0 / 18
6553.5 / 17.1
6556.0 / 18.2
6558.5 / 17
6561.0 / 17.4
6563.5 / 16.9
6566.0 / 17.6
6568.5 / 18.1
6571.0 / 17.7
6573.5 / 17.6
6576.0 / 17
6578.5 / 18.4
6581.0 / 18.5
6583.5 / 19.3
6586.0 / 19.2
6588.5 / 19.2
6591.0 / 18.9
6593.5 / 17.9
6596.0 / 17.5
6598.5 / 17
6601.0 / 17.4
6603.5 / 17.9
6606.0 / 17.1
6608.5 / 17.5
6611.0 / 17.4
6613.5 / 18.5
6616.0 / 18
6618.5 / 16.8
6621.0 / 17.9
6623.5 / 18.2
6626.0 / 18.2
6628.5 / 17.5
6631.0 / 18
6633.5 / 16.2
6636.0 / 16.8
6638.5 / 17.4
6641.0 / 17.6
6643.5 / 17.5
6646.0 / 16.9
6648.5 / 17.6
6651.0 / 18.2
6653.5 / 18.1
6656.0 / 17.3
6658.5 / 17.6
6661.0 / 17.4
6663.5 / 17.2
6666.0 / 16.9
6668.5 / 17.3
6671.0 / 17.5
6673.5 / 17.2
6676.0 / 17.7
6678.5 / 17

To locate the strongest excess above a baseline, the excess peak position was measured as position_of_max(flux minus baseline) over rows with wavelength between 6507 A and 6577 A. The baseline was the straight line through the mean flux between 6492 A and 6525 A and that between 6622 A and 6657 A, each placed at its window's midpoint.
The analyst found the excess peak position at 6546.0 A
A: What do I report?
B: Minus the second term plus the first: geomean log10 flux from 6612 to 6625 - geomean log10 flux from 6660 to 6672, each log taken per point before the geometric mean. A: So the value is 0.015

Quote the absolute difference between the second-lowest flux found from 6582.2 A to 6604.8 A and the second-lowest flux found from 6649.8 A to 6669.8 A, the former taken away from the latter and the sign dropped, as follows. 0.20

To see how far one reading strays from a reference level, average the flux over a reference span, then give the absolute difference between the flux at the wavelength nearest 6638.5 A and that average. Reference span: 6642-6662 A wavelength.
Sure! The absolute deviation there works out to 0.18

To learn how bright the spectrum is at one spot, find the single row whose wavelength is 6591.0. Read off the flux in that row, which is 18.9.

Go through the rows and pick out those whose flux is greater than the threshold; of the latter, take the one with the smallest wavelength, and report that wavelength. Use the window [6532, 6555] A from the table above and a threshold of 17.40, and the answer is 6533.5 A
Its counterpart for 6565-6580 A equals 6566.0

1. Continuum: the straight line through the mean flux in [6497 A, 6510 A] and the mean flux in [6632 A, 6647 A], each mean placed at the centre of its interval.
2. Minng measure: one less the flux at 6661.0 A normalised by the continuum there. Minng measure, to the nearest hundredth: -0.02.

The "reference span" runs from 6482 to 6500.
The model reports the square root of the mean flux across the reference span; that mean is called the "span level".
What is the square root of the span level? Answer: 4.15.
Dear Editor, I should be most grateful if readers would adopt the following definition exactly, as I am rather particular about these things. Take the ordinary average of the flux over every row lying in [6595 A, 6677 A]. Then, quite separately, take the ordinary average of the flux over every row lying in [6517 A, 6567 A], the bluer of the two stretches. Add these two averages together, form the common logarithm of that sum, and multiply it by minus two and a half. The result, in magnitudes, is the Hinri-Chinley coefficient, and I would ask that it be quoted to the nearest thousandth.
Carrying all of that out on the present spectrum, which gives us -3.873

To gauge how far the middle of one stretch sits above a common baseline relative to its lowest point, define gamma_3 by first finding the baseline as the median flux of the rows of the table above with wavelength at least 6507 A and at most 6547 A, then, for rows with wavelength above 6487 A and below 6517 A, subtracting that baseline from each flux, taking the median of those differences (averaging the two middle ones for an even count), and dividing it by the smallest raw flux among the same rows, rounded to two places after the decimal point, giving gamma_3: -0.05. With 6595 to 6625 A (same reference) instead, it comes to -0.04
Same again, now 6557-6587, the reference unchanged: -0.03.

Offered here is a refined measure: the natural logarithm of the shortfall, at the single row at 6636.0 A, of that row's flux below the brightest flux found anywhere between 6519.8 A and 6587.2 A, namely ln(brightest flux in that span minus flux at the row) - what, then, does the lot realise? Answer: 0.92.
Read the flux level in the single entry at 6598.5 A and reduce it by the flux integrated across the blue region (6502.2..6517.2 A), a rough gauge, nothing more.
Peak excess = -249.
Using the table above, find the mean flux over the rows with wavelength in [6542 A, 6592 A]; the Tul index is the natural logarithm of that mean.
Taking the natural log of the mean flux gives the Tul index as 2.90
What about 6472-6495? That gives 2.87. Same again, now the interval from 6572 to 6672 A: 2.87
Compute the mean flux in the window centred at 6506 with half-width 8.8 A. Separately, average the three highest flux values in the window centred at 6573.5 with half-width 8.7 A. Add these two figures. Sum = 35.8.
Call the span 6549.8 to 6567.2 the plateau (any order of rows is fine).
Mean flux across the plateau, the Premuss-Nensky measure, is 17.5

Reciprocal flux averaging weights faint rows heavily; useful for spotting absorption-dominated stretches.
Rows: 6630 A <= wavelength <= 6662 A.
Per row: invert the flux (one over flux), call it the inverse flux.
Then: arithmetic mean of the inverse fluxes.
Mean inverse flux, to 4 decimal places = 0.0574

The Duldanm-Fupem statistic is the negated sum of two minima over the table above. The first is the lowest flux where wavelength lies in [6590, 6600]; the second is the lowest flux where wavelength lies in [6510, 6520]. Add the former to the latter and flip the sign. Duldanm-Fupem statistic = -34.2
